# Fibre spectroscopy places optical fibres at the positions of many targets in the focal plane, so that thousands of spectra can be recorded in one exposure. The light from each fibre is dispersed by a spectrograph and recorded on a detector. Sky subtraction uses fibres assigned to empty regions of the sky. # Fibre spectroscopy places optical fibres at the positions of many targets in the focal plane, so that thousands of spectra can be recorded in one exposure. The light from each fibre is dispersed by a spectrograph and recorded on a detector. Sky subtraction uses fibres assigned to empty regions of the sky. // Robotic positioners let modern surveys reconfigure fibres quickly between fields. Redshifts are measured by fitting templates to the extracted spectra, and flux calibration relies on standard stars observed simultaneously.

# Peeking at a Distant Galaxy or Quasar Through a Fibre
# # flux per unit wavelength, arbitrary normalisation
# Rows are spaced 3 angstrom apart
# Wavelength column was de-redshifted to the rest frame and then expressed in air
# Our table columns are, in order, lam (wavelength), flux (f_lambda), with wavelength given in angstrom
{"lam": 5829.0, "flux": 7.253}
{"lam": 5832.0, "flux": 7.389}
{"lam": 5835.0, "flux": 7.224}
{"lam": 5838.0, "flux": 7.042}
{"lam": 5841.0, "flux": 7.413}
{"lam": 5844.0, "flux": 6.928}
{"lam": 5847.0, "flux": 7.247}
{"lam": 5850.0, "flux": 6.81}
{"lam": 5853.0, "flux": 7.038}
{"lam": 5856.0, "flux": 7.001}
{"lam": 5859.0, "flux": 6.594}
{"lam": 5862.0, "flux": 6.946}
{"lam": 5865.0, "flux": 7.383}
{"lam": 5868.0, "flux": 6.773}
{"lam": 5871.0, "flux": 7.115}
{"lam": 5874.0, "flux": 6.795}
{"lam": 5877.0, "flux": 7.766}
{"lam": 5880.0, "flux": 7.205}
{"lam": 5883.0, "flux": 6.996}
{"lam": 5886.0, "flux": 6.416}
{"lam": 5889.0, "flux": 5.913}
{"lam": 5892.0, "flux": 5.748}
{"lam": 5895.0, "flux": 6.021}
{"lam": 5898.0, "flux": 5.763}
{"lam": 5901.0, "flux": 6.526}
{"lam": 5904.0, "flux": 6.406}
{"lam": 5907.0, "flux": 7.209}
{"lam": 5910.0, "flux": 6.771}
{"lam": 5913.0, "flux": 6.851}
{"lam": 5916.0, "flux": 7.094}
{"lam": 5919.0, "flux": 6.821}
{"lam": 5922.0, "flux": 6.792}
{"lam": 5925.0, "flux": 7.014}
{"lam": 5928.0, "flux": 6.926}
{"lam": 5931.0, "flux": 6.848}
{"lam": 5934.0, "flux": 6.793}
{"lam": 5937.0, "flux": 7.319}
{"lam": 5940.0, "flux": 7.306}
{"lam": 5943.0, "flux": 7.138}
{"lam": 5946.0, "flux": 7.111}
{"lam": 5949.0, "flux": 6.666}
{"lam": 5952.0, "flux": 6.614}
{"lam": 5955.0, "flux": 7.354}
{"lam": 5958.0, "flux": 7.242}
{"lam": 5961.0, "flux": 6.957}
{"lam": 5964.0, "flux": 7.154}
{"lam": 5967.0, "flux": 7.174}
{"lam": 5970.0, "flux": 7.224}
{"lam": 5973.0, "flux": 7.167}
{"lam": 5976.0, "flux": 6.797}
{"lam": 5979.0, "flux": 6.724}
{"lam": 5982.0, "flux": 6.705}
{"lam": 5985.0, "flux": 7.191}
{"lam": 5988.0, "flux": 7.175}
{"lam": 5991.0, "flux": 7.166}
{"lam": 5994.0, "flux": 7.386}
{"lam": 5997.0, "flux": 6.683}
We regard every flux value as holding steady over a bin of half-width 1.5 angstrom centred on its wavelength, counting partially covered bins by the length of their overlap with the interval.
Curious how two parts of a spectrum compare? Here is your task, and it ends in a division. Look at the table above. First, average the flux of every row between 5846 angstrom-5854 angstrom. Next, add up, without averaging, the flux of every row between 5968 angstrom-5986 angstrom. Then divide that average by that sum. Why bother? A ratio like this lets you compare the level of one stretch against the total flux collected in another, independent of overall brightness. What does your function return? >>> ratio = 0.17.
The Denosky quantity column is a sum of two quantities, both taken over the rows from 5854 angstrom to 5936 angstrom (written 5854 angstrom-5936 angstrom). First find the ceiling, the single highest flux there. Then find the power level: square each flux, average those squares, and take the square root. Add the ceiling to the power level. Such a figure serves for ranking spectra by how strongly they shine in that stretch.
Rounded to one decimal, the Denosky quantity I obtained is 14.5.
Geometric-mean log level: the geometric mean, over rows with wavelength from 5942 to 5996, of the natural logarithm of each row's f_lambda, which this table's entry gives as 1.95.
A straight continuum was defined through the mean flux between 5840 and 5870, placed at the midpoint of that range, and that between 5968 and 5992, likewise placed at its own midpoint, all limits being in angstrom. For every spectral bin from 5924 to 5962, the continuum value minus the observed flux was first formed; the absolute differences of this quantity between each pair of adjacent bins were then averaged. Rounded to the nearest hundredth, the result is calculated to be 0.22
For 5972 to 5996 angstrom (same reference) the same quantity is 0.17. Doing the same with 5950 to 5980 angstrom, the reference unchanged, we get 0.21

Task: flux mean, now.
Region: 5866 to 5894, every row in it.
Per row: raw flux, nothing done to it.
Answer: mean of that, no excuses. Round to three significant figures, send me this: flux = 6.75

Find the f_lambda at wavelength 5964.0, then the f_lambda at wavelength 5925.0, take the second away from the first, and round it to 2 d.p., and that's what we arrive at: 0.14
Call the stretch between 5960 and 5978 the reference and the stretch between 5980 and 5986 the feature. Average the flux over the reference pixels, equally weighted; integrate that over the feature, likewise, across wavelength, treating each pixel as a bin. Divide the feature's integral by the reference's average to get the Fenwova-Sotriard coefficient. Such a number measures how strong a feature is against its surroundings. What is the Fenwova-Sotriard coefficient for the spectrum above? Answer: 6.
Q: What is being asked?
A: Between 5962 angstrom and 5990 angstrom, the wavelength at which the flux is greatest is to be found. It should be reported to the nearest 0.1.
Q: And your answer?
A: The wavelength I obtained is 5970.0 angstrom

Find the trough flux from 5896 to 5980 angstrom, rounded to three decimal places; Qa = 5.763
